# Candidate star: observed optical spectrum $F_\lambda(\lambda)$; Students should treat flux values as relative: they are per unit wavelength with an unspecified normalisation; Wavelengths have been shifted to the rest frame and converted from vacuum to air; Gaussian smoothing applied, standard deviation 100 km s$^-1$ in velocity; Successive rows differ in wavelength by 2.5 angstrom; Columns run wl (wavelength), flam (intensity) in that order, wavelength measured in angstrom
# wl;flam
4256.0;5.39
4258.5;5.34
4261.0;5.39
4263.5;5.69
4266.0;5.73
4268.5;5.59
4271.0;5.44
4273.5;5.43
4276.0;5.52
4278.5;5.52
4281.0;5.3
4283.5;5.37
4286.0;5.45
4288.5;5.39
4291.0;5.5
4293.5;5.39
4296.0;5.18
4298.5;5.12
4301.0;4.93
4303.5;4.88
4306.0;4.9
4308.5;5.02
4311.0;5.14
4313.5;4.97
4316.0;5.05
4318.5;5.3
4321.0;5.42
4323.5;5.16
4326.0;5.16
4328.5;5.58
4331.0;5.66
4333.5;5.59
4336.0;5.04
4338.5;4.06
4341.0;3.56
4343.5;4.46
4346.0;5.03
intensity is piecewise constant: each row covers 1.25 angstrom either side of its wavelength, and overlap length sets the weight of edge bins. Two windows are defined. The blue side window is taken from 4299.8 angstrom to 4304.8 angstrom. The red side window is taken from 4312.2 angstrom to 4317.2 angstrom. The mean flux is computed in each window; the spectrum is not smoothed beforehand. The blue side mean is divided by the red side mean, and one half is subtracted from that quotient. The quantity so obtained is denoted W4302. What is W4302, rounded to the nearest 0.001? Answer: 0.479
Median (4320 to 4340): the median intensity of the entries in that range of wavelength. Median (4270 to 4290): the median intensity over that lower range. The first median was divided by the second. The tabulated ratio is 0.97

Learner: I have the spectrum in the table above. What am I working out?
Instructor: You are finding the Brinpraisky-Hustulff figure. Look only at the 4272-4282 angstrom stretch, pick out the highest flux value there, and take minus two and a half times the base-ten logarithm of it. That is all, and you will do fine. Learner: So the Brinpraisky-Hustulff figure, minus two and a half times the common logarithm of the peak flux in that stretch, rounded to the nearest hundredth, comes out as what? -1.85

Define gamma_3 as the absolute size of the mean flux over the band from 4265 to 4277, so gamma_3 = 5.54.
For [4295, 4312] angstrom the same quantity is 5.02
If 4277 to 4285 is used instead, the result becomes 5.40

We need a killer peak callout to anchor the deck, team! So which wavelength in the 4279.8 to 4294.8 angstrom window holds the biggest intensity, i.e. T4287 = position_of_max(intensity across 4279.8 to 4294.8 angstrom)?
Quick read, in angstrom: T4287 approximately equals 4291.0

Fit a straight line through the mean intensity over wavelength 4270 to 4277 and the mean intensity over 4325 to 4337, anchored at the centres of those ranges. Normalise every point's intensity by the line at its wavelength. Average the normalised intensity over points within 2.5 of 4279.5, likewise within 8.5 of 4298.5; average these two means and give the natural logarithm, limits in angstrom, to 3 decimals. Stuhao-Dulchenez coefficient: -0.033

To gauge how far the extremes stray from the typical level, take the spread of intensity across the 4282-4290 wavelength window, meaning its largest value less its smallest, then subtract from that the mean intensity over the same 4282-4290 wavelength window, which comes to -5.3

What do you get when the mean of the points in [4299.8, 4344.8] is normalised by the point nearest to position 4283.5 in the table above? 0.93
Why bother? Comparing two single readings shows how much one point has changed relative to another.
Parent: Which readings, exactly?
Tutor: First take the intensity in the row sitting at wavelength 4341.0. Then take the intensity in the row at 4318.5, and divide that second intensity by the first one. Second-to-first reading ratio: 1.49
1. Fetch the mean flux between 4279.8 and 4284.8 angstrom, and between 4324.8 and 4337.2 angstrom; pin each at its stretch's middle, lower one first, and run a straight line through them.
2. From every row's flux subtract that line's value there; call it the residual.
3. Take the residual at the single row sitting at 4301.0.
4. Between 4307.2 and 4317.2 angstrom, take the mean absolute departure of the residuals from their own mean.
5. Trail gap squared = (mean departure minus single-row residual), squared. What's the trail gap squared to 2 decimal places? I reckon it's 0.23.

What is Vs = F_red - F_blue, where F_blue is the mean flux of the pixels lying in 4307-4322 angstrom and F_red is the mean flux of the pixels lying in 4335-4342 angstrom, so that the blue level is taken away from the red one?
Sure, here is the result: -0.93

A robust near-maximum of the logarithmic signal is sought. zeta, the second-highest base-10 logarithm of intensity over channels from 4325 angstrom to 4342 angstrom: 0.75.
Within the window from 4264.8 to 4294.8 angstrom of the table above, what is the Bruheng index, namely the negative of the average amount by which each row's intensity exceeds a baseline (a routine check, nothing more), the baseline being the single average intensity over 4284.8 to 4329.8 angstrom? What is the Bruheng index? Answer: -0.27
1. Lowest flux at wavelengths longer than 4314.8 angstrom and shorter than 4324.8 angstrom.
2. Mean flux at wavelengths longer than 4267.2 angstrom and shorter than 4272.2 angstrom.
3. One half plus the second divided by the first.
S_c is 1.59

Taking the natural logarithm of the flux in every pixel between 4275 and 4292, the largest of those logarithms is 1.71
